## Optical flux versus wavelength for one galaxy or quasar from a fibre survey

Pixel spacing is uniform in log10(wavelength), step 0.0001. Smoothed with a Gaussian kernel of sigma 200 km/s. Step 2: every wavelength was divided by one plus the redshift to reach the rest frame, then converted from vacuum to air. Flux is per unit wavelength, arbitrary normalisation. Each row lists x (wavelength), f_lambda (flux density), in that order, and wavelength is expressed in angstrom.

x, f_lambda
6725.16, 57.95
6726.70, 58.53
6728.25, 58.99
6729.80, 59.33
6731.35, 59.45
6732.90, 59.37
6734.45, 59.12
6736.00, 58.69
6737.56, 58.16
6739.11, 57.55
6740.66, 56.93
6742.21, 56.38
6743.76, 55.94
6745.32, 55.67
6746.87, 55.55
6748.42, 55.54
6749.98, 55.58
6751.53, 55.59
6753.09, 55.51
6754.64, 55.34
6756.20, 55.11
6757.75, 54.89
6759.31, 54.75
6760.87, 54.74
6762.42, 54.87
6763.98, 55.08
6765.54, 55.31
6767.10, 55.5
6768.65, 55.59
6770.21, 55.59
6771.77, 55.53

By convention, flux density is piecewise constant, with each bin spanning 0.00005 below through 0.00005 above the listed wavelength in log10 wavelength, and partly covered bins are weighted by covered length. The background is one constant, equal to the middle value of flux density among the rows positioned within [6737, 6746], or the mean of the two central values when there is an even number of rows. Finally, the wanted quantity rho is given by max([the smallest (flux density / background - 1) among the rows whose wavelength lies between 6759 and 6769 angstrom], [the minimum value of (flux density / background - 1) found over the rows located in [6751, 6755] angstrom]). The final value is -0.023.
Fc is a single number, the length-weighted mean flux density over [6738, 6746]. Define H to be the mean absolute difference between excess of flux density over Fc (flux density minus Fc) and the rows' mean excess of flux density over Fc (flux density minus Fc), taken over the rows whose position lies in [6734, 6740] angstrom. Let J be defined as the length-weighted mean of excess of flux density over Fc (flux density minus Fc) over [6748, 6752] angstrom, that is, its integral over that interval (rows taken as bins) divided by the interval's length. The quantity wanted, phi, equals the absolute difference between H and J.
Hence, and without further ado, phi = 1.54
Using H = 0.5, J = -1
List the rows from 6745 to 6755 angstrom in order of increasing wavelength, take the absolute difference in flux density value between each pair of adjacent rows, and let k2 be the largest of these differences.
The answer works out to 0.17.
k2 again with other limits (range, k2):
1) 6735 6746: 0.62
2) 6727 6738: 0.53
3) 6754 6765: 0.23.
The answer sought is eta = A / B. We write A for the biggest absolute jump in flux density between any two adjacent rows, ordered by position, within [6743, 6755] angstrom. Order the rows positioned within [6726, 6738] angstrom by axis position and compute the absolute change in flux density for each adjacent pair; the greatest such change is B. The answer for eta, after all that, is 0.5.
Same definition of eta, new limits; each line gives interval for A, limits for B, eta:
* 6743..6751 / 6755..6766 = 1.2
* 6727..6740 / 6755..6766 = 2.7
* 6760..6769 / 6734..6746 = 0.4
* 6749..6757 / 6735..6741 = 0.4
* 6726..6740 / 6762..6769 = 2.7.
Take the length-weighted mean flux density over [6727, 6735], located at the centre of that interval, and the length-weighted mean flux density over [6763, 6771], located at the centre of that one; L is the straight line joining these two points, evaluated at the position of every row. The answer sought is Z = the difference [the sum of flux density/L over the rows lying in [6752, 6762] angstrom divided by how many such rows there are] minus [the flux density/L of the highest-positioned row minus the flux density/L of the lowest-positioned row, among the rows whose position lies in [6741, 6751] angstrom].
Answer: 0.98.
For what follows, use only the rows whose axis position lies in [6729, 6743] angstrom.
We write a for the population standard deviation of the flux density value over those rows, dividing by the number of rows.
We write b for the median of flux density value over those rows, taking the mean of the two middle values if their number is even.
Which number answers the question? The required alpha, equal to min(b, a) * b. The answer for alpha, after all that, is 63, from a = 1.08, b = 58.7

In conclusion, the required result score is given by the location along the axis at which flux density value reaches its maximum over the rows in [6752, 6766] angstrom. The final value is 6753.09 angstrom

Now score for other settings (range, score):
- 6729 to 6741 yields 6731.35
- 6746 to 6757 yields 6751.53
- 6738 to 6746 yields 6739.11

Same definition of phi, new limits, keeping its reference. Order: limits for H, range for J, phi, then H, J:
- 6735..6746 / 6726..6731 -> 1.48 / 0.9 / 2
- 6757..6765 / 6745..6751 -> 1.10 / 0.1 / -1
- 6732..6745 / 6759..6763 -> 2.87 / 1.1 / -2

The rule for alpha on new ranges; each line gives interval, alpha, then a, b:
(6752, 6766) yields 14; 0.26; 55.1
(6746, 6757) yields 9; 0.16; 55.5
